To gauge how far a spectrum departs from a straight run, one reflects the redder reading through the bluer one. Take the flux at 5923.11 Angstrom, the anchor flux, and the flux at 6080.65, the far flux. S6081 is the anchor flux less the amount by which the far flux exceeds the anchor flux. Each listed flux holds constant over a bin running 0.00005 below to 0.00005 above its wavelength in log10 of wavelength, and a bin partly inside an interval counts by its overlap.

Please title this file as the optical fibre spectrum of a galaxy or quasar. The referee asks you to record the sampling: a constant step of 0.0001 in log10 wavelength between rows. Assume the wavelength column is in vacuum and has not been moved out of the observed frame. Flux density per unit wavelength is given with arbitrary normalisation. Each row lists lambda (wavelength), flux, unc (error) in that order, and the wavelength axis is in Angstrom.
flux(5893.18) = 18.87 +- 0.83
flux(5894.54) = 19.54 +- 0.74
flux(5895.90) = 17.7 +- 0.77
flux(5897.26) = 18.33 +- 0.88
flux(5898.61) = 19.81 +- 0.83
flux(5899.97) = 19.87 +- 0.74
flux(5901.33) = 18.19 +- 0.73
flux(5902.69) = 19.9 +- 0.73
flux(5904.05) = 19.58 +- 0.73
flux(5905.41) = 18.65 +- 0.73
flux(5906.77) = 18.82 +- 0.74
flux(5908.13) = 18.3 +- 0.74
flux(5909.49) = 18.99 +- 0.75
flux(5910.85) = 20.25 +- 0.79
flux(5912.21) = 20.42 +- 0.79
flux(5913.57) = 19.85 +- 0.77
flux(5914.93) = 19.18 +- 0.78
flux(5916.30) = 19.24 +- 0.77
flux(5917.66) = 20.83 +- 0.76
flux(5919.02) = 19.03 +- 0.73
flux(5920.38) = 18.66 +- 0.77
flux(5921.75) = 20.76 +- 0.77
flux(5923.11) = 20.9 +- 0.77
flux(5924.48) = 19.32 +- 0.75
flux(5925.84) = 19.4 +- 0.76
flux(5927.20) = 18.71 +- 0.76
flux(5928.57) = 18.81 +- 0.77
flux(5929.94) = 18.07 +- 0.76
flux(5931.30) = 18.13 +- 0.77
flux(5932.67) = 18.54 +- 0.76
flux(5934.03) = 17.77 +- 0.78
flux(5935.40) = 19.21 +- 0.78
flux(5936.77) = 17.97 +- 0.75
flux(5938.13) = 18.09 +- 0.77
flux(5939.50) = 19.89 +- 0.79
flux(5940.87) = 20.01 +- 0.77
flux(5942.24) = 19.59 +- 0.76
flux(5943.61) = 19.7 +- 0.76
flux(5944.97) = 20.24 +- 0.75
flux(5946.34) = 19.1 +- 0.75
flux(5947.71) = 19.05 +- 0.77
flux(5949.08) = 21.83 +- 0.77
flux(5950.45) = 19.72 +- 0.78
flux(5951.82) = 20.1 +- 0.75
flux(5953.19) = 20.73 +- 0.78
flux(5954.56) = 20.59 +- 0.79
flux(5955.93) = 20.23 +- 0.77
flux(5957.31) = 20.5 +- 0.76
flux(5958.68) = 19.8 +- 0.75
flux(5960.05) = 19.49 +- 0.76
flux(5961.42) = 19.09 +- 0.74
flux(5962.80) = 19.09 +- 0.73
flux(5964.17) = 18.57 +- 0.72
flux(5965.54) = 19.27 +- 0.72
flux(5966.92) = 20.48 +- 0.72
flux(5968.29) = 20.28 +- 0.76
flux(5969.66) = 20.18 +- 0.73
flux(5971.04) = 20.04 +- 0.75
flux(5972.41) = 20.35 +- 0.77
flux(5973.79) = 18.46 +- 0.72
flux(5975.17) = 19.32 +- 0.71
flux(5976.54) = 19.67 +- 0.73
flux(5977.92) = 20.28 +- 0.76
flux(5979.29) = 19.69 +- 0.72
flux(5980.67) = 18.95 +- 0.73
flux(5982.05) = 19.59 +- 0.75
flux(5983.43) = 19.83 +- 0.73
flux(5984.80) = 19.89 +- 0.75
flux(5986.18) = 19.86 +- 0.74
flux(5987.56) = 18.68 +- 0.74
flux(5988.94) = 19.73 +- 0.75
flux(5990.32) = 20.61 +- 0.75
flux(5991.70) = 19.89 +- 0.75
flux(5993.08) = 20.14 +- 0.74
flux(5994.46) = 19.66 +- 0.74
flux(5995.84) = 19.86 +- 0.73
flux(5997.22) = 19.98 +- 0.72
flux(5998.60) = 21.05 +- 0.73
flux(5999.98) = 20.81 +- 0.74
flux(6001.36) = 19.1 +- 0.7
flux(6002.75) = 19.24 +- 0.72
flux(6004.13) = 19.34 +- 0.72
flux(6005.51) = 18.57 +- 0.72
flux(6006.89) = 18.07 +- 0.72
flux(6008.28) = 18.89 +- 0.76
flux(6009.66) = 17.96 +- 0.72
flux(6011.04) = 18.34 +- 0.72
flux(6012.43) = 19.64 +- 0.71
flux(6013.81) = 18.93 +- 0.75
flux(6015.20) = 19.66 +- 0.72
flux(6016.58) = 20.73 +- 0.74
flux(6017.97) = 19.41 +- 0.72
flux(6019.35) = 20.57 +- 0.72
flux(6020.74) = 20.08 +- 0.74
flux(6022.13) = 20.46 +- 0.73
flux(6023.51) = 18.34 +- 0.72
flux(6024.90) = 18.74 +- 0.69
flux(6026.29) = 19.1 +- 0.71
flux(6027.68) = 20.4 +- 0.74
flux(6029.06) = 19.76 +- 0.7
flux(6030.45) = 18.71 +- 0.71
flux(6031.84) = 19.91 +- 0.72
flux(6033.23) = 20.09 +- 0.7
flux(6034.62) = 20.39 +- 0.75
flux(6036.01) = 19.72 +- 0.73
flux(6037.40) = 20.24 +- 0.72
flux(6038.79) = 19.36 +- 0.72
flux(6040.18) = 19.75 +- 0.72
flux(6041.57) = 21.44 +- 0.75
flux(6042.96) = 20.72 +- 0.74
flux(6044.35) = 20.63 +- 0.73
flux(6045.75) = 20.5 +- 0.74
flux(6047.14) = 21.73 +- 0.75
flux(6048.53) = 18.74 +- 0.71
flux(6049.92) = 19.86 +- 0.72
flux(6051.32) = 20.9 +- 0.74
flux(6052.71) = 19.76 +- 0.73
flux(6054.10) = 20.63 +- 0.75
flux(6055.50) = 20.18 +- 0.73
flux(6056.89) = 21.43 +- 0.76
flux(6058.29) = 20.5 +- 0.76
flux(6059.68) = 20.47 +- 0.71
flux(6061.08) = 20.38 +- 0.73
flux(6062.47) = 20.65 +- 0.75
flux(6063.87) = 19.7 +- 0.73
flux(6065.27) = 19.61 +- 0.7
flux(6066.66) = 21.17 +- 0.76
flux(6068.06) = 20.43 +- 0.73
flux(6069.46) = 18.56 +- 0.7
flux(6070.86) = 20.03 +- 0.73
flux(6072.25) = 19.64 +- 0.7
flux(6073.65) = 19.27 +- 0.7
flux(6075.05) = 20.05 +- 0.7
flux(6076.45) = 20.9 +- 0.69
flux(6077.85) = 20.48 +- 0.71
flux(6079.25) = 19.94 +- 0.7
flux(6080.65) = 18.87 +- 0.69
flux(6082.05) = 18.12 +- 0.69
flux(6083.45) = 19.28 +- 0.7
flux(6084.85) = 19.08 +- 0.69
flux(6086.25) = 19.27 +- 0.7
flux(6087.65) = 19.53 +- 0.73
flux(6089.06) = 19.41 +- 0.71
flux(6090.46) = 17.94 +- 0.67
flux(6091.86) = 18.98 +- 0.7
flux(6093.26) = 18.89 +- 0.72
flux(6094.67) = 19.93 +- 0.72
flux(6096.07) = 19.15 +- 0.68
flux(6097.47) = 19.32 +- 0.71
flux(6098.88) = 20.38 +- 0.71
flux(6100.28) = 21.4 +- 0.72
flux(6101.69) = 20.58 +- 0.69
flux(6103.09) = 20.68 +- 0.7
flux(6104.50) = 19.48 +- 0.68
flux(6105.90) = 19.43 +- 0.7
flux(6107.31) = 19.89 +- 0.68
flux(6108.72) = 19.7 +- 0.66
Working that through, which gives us 22.9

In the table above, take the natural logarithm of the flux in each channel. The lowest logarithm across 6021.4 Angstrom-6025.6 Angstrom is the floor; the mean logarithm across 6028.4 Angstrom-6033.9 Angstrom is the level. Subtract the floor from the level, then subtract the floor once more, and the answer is -2.84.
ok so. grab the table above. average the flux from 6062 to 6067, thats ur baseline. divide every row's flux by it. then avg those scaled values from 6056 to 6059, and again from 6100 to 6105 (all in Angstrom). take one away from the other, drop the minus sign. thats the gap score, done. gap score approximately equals 0.02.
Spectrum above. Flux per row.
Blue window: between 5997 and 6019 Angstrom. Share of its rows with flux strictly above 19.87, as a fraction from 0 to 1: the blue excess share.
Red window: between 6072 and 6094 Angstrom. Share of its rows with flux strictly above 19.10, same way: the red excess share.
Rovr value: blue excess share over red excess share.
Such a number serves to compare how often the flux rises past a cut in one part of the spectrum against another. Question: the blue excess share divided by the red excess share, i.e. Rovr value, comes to 0.40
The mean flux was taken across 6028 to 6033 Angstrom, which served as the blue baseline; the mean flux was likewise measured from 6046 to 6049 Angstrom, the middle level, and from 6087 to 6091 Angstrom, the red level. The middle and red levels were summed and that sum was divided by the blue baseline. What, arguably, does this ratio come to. 2.01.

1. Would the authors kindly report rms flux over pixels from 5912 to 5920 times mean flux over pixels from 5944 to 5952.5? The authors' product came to 396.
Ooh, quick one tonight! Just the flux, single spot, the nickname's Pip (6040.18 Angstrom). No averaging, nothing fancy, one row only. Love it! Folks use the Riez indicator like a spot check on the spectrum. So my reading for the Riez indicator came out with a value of 19.75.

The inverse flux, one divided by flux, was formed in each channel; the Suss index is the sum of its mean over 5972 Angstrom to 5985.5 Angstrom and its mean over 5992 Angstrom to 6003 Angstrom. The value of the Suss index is 0.101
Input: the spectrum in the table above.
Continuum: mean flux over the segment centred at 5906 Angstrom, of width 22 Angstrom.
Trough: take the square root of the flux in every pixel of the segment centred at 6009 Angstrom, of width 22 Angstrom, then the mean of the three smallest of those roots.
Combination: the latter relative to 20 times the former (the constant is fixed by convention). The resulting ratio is 0.0111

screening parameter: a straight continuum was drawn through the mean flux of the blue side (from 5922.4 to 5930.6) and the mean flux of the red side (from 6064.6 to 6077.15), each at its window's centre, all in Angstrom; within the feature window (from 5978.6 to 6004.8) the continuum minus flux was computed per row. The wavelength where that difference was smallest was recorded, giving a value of 5998.60 Angstrom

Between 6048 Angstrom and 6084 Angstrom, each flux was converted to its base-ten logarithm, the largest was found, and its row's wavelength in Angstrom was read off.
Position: 6056.89 Angstrom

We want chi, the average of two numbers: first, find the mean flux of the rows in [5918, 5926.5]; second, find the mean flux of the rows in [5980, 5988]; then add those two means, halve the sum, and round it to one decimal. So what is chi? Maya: 19.6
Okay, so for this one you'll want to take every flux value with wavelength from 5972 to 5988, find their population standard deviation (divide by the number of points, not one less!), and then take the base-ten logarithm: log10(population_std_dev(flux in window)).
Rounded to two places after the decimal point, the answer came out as -0.25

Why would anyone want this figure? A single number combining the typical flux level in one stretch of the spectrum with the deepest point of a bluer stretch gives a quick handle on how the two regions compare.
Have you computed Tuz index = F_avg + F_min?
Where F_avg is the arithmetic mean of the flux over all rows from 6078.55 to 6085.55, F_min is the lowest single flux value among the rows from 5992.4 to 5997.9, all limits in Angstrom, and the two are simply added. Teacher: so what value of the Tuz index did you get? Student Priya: 38.7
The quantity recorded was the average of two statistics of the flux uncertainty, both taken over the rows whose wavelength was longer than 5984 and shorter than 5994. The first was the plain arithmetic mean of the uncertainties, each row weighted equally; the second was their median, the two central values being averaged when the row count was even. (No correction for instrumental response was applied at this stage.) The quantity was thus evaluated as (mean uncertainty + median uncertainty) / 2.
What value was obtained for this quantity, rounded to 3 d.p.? 0.748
